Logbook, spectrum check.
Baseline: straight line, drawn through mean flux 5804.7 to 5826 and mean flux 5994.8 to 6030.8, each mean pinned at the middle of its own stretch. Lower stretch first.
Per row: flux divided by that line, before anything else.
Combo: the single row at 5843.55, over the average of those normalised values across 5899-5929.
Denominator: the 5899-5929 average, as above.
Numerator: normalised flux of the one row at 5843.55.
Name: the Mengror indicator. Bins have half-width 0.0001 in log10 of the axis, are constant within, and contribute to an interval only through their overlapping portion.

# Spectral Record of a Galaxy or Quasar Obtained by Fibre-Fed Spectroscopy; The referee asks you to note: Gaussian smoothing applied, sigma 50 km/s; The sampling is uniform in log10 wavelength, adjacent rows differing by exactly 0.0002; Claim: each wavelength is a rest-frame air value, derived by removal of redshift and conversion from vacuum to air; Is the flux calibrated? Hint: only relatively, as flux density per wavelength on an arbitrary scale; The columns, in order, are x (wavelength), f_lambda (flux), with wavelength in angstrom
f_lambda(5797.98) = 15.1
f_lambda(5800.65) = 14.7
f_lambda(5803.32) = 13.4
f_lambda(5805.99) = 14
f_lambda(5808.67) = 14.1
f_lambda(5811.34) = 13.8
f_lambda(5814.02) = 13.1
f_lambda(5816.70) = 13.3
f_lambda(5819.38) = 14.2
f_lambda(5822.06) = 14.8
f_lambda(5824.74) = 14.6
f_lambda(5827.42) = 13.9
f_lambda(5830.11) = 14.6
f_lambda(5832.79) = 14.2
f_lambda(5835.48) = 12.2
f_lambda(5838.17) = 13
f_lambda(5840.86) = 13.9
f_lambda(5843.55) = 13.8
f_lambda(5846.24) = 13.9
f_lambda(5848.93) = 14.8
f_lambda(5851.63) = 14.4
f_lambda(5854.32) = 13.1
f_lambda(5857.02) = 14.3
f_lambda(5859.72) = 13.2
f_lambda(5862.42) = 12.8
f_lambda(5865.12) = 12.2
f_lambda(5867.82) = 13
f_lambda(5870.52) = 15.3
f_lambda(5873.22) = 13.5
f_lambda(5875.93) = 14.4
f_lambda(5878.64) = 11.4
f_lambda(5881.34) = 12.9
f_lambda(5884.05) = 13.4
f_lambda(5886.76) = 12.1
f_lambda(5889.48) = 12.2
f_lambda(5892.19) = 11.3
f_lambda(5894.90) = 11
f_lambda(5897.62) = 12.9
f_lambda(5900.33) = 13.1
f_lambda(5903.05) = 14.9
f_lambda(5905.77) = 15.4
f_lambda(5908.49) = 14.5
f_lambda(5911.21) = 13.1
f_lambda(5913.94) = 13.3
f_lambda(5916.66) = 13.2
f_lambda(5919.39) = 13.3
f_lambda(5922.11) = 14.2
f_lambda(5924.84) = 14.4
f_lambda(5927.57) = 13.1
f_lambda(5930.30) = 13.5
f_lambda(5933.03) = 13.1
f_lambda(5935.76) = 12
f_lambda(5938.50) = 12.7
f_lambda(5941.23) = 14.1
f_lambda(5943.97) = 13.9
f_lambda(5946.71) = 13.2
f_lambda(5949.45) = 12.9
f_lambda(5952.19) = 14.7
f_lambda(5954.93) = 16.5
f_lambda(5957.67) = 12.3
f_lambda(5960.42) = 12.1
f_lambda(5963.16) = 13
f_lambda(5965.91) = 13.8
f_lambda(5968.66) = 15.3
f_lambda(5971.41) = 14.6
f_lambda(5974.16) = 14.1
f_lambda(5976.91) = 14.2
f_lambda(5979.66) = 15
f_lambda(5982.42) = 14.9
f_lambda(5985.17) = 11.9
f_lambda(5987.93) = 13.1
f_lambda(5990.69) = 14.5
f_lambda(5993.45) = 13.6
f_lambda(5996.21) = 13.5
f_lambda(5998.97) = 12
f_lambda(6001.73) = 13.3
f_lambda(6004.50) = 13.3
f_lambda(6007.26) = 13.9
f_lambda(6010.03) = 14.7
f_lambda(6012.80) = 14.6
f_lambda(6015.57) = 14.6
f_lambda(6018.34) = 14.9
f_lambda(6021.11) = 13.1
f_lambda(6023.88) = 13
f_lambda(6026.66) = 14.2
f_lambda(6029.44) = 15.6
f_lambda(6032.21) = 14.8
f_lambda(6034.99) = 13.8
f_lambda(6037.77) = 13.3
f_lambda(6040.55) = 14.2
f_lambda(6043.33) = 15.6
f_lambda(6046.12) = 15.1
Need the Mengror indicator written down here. 0.99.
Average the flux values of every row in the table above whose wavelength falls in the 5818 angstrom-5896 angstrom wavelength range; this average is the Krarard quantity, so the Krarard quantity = 13.4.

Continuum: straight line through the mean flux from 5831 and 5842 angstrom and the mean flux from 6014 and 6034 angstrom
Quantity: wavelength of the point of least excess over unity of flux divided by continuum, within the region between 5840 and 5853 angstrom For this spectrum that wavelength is 5843.55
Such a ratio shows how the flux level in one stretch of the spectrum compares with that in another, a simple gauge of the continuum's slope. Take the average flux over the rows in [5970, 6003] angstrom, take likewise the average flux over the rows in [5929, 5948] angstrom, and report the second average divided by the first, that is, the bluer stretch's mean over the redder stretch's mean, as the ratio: 0.96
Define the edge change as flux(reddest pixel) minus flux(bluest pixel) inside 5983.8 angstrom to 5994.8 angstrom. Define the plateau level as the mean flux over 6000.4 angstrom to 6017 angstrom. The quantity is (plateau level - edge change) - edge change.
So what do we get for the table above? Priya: 11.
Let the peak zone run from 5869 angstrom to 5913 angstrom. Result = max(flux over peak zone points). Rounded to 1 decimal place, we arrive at 15.4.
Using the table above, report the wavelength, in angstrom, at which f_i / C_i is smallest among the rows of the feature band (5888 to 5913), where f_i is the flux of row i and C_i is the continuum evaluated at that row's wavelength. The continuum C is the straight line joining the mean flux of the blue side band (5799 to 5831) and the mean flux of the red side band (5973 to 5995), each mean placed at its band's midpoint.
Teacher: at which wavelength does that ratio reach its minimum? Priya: 5894.90 angstrom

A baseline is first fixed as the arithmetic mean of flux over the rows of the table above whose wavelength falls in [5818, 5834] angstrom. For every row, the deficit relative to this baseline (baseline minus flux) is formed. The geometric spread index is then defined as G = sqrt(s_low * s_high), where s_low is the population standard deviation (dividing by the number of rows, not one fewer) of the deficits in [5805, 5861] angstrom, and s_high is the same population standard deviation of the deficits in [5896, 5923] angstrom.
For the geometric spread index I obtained 0.74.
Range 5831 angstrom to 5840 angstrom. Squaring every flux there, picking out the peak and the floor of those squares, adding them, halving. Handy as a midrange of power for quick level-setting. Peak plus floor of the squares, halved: 175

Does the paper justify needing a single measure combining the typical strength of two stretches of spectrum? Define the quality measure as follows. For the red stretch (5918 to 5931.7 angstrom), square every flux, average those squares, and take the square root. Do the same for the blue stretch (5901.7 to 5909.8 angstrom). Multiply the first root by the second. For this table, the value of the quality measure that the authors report 205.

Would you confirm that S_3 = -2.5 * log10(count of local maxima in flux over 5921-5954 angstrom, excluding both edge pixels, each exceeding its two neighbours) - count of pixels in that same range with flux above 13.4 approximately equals -7.2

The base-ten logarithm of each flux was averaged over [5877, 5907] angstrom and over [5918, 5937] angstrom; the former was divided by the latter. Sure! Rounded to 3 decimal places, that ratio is 0.981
